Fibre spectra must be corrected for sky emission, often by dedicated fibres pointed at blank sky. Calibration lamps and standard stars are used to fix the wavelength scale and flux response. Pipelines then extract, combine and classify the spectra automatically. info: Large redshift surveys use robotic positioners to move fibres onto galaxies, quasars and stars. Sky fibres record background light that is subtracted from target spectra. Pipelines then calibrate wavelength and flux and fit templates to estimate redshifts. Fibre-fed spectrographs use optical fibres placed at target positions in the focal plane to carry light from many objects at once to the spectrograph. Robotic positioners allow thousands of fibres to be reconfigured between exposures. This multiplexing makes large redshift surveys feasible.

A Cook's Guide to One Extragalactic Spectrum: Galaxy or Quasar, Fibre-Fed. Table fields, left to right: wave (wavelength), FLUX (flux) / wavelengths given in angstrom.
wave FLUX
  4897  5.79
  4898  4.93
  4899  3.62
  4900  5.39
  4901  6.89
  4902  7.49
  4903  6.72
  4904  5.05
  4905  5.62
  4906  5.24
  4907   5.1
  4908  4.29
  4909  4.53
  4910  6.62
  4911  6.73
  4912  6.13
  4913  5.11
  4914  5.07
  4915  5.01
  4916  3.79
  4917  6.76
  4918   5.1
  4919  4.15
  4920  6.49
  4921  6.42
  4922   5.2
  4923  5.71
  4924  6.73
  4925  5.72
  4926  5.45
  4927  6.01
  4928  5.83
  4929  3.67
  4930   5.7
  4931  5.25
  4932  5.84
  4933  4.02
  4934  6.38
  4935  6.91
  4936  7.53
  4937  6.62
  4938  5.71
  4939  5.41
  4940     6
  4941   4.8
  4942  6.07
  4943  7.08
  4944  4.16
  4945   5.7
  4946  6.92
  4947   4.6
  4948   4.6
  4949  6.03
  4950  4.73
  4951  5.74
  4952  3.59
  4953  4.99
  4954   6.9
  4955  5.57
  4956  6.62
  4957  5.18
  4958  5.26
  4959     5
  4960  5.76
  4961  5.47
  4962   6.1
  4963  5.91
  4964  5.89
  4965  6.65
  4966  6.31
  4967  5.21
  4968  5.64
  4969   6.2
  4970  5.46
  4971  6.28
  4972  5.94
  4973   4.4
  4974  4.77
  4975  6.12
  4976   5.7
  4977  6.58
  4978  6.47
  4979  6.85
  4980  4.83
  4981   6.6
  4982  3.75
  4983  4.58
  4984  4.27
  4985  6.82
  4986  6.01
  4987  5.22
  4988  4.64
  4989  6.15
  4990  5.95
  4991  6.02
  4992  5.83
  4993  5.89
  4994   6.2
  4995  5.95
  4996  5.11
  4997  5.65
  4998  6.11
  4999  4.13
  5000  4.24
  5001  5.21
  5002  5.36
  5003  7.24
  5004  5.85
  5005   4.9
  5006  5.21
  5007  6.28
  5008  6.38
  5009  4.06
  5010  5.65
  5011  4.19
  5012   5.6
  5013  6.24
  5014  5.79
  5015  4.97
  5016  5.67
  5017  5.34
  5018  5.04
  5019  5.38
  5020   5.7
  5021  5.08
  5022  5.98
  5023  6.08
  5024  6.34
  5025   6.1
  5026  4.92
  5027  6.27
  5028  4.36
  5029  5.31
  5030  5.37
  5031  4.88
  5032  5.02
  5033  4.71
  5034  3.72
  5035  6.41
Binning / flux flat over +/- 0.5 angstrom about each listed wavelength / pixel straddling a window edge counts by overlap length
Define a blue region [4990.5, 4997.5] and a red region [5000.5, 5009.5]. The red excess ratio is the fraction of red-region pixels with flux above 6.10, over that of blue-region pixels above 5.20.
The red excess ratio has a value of 0.4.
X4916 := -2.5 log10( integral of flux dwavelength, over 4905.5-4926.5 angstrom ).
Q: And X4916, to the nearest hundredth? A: -5.16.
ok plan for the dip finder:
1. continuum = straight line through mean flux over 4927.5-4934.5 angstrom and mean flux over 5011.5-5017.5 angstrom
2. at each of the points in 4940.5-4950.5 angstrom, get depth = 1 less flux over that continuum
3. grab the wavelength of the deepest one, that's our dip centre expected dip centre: 4944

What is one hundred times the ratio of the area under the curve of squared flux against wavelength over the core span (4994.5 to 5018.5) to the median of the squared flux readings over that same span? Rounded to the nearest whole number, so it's 2397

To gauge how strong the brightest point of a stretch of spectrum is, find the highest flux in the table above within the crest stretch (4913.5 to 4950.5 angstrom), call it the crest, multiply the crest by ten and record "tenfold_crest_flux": 75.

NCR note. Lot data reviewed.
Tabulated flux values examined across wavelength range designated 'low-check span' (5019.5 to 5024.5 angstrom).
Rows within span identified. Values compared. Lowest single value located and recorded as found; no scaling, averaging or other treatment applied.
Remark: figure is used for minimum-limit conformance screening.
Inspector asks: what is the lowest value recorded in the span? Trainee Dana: 5.08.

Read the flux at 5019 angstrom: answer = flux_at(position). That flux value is 5.38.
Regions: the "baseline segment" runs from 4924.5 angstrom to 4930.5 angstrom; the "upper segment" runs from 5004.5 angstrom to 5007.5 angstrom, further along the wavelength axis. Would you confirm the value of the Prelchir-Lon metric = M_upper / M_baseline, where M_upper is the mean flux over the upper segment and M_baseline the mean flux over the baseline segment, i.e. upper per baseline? 1.01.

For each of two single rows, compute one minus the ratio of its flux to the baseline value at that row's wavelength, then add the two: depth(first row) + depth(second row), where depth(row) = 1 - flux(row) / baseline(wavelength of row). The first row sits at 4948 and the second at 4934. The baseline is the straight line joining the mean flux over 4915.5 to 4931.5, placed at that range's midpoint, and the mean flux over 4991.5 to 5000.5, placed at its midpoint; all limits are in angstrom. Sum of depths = 0.00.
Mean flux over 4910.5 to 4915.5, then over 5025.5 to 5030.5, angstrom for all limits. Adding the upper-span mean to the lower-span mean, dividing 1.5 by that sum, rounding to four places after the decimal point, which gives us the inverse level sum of 0.1382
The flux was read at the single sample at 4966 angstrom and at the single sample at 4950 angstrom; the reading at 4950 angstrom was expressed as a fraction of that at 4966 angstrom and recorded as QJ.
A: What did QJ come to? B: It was 0.75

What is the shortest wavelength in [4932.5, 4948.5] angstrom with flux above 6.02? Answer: 4934 angstrom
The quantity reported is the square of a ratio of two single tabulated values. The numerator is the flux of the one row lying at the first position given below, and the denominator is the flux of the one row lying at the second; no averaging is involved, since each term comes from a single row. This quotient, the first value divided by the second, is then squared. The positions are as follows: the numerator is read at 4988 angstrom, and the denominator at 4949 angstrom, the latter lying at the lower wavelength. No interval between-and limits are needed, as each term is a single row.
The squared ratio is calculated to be 0.59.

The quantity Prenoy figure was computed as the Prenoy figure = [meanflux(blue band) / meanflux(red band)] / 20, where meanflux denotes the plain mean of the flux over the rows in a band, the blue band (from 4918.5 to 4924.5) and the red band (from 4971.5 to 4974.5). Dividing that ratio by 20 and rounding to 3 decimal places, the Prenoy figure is 0.057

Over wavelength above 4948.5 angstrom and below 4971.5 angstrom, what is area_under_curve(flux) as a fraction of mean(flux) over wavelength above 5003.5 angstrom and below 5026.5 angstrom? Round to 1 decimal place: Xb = 23.7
